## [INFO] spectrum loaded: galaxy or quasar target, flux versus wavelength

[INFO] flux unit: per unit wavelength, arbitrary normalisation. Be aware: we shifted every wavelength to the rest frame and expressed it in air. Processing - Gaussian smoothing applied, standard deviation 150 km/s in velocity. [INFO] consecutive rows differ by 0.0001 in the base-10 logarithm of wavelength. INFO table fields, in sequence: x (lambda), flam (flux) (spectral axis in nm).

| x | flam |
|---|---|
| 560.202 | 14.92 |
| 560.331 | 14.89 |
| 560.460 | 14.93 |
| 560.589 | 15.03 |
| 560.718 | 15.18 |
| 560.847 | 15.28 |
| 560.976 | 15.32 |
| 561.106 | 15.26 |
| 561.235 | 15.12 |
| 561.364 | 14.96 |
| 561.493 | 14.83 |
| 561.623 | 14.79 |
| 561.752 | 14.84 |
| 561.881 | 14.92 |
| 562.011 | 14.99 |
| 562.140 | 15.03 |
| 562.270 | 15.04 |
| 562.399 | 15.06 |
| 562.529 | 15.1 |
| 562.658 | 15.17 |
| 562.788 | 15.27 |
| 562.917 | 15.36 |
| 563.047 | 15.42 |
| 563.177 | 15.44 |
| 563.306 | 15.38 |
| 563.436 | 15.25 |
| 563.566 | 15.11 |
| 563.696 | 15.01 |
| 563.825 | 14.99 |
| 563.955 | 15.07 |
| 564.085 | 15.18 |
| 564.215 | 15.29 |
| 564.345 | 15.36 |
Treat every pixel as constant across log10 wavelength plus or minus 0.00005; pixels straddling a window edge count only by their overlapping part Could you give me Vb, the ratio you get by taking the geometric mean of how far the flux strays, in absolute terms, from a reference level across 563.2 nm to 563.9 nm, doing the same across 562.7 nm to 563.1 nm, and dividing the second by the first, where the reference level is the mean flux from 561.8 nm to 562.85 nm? 2.7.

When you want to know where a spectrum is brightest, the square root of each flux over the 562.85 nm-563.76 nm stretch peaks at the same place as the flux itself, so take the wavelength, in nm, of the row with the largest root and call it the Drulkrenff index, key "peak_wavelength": 563.177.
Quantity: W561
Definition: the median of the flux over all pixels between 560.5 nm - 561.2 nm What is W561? 15.3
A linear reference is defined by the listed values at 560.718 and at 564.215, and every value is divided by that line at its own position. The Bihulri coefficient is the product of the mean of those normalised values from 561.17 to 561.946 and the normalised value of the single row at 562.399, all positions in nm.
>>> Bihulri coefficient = 0.97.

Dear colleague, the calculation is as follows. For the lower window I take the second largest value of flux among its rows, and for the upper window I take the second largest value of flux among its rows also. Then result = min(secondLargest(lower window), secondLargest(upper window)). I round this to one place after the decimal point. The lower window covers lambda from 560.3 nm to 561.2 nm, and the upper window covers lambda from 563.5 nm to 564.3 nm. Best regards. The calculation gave 15.2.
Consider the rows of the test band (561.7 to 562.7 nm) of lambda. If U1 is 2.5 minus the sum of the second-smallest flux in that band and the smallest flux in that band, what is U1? -27.26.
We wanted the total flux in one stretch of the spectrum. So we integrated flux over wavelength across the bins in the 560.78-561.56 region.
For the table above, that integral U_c 12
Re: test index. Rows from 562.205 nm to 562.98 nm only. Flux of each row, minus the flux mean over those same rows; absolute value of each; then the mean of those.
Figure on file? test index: 0.100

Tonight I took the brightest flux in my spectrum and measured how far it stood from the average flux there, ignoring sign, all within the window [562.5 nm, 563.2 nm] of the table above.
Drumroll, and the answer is 0.15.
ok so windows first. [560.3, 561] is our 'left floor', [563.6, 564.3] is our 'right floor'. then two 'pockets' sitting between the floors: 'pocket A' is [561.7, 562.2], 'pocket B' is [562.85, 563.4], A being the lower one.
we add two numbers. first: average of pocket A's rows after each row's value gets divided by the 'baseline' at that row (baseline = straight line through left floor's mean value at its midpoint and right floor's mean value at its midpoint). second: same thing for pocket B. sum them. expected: 2.01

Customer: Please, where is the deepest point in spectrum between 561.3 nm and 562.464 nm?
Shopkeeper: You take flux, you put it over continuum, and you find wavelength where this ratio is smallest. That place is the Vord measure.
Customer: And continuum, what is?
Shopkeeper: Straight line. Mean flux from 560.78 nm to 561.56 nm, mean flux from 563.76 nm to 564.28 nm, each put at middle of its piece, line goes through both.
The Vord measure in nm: 561.623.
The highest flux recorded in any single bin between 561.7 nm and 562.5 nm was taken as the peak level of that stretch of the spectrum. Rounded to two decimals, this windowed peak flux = 15.06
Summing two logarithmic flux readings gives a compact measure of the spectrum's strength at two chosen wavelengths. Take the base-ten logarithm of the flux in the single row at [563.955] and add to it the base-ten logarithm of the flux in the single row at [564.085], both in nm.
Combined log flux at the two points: 2.36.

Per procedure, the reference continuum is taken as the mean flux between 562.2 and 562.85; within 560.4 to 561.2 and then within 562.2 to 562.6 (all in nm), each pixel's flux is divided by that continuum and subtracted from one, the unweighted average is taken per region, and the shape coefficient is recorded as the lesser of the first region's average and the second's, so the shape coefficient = -0.003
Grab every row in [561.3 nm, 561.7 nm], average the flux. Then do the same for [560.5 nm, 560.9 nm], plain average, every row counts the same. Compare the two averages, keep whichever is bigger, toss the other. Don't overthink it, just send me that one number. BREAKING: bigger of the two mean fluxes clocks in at 15.2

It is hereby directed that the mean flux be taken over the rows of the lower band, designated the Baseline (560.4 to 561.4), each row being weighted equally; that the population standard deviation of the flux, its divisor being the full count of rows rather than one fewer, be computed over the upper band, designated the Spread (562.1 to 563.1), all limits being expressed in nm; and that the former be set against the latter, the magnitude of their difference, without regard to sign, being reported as 15.0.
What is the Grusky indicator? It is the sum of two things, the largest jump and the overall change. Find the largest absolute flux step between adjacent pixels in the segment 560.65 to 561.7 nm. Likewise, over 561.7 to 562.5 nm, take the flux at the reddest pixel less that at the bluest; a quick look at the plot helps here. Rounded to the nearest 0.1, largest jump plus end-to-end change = 0.4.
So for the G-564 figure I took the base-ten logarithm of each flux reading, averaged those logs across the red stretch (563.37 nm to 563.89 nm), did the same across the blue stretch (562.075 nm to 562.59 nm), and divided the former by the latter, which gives 1.00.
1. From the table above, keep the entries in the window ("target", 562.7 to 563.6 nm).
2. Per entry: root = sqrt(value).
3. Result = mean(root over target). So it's 3.91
